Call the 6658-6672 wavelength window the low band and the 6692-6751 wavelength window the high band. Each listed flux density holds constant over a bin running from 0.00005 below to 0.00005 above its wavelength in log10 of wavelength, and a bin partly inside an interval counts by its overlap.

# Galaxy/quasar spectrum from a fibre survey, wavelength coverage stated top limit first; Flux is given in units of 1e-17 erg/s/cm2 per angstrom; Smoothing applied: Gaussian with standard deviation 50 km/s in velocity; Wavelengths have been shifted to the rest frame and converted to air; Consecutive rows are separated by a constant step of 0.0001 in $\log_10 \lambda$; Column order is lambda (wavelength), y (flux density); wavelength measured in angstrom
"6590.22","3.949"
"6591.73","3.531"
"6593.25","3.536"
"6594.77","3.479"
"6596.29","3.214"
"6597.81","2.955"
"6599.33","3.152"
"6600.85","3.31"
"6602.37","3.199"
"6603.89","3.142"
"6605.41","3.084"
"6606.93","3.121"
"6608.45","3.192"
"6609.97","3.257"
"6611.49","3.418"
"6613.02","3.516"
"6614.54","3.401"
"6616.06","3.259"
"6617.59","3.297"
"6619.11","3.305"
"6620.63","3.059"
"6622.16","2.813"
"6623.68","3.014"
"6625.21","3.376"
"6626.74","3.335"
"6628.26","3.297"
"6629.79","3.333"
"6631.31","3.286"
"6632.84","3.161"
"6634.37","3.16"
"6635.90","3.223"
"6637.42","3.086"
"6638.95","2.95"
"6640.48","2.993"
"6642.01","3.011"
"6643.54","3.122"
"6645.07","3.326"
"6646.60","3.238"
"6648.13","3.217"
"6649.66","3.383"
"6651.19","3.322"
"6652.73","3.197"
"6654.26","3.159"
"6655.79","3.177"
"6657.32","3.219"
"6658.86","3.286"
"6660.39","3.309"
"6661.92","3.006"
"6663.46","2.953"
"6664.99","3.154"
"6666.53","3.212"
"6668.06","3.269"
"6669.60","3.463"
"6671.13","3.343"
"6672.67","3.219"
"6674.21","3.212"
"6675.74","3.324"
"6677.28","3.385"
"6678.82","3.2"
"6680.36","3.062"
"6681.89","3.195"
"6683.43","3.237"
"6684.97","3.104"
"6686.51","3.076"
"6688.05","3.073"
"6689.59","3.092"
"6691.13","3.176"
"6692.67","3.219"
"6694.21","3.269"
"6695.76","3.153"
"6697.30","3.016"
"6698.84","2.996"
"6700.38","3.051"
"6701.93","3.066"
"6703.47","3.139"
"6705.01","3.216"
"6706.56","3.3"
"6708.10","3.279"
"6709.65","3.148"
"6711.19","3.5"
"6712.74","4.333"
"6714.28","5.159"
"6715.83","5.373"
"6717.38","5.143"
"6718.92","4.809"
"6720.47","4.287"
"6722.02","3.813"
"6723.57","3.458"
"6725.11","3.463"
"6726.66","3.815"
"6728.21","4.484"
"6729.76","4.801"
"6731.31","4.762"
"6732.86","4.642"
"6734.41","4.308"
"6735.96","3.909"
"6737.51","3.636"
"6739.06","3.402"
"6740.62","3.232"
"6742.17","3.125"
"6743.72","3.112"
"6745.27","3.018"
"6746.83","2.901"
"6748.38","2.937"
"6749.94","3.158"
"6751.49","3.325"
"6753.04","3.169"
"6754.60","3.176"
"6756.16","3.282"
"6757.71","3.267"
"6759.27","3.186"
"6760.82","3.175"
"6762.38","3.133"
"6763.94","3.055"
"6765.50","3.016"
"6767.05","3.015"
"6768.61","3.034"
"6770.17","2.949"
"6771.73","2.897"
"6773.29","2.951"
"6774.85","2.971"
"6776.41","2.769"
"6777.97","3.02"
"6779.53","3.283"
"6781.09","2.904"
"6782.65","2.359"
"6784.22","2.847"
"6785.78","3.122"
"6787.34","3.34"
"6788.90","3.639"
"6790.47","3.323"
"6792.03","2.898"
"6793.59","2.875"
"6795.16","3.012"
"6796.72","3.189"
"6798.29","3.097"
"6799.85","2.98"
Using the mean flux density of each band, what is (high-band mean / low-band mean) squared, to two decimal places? 1.32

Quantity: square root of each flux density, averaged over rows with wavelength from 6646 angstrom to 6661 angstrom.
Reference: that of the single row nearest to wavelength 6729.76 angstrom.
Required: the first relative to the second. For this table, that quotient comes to 0.82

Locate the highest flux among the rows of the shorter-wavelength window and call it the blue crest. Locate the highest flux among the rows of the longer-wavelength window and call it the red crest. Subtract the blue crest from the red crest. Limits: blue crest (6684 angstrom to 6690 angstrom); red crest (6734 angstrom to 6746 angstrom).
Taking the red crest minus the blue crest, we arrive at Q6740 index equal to 1.2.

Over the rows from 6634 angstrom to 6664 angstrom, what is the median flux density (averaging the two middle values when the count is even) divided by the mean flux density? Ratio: 1.006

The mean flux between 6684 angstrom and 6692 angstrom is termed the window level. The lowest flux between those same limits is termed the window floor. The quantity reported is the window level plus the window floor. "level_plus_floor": 6.18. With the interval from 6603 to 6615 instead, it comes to 6.35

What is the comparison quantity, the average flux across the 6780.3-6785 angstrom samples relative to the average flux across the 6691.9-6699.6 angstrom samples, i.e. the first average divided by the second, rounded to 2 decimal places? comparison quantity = 0.86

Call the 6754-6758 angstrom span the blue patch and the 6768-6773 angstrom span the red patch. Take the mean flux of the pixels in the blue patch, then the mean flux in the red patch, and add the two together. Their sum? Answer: 6.20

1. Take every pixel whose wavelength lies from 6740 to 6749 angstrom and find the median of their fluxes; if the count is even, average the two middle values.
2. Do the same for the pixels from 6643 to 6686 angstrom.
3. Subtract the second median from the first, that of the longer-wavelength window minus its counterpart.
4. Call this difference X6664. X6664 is -0.15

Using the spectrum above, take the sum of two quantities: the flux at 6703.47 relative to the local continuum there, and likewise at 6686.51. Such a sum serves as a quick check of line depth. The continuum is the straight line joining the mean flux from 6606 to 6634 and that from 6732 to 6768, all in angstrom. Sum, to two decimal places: 1.89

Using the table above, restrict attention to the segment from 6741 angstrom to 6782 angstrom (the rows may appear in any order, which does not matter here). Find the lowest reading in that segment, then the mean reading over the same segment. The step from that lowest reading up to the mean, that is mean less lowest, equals 0.30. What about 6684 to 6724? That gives 0.59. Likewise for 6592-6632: 0.43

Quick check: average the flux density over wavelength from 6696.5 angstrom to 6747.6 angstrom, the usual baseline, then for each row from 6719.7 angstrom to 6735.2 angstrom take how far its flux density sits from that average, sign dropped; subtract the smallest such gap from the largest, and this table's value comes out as 1.0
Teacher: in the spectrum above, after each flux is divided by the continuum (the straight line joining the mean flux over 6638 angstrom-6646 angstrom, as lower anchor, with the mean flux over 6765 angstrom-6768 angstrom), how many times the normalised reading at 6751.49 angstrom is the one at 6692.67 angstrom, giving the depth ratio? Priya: 0.96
